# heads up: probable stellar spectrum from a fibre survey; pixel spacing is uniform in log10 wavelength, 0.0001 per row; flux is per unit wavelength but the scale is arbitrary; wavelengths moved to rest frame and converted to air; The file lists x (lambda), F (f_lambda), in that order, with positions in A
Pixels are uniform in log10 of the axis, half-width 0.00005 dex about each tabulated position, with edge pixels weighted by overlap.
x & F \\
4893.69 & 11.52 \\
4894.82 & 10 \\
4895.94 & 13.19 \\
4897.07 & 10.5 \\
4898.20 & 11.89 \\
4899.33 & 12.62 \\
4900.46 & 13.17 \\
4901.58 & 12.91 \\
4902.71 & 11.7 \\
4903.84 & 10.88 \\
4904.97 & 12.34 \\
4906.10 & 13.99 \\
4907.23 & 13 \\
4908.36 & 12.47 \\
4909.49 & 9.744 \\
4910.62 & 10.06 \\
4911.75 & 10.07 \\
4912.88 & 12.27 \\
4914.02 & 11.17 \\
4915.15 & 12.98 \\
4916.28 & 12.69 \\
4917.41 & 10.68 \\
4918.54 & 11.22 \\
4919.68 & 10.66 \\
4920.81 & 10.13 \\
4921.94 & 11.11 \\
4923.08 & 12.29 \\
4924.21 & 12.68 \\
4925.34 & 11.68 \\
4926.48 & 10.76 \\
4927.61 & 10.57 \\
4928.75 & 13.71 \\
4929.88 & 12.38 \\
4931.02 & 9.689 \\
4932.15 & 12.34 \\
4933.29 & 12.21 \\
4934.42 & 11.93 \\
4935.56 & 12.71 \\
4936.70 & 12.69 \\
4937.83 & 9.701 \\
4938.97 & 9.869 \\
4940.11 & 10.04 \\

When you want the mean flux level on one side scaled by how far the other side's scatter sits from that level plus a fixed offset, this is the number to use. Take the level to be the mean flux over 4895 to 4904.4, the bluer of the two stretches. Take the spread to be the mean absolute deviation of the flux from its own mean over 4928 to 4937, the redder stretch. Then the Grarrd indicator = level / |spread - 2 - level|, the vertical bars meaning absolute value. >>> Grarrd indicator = 0.90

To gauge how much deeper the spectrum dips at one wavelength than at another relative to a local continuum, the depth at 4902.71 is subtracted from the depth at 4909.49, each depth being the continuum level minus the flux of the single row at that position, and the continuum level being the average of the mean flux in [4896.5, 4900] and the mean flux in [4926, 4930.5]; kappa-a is 2.0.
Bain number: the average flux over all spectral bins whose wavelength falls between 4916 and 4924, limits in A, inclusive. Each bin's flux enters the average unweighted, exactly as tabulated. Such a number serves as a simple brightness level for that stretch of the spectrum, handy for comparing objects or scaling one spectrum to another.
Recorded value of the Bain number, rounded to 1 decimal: 11.3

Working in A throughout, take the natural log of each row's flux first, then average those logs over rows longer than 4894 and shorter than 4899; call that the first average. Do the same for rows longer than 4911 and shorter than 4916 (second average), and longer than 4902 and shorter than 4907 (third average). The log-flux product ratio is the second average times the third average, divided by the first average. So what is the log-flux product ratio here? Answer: 2.52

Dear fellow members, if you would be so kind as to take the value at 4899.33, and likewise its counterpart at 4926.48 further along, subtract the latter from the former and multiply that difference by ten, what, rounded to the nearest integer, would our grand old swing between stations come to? 19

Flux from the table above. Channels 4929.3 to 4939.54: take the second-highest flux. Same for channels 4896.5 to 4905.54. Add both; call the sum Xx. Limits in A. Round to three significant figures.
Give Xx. 25.6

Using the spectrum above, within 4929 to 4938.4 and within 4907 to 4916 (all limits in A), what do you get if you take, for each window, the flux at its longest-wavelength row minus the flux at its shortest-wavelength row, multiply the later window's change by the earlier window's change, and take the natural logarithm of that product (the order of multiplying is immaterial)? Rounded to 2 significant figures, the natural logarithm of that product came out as -2.9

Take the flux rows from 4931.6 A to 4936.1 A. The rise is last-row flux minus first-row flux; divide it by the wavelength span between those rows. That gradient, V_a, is 0.1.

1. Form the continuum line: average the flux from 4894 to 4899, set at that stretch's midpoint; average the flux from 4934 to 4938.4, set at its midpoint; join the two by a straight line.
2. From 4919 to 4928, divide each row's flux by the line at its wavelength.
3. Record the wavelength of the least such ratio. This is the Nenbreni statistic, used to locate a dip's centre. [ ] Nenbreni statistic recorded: 4920.81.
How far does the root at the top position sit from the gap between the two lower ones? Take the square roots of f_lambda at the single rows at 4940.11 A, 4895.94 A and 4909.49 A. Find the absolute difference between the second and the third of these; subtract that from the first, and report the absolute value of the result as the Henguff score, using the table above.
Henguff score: 2.66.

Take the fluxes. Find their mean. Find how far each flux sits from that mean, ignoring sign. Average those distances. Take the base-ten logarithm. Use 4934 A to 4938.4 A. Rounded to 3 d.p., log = 0.012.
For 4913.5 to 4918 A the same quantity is -0.020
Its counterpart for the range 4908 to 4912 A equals -0.026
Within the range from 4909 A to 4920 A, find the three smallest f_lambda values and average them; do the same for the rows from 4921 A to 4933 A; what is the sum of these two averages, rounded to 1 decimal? 20.3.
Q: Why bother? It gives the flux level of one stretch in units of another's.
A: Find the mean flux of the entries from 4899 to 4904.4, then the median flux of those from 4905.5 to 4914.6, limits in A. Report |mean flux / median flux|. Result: 1.05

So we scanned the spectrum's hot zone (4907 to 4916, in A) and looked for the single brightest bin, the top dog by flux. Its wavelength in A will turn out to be 4907.23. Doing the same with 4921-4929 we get 4928.75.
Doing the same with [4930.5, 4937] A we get 4935.56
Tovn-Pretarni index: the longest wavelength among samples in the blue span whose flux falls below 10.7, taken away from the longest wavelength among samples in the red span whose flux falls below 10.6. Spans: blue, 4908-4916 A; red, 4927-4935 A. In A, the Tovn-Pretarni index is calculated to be 19.3 A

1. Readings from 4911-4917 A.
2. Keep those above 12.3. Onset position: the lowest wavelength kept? 4915.15 A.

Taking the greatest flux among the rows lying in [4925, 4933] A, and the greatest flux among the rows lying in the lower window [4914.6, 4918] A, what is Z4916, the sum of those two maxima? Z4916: 26.7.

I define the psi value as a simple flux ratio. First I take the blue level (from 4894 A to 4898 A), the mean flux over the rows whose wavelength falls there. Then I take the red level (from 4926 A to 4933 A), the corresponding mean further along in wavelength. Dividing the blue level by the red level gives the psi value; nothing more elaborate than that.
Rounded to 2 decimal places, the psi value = 0.97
